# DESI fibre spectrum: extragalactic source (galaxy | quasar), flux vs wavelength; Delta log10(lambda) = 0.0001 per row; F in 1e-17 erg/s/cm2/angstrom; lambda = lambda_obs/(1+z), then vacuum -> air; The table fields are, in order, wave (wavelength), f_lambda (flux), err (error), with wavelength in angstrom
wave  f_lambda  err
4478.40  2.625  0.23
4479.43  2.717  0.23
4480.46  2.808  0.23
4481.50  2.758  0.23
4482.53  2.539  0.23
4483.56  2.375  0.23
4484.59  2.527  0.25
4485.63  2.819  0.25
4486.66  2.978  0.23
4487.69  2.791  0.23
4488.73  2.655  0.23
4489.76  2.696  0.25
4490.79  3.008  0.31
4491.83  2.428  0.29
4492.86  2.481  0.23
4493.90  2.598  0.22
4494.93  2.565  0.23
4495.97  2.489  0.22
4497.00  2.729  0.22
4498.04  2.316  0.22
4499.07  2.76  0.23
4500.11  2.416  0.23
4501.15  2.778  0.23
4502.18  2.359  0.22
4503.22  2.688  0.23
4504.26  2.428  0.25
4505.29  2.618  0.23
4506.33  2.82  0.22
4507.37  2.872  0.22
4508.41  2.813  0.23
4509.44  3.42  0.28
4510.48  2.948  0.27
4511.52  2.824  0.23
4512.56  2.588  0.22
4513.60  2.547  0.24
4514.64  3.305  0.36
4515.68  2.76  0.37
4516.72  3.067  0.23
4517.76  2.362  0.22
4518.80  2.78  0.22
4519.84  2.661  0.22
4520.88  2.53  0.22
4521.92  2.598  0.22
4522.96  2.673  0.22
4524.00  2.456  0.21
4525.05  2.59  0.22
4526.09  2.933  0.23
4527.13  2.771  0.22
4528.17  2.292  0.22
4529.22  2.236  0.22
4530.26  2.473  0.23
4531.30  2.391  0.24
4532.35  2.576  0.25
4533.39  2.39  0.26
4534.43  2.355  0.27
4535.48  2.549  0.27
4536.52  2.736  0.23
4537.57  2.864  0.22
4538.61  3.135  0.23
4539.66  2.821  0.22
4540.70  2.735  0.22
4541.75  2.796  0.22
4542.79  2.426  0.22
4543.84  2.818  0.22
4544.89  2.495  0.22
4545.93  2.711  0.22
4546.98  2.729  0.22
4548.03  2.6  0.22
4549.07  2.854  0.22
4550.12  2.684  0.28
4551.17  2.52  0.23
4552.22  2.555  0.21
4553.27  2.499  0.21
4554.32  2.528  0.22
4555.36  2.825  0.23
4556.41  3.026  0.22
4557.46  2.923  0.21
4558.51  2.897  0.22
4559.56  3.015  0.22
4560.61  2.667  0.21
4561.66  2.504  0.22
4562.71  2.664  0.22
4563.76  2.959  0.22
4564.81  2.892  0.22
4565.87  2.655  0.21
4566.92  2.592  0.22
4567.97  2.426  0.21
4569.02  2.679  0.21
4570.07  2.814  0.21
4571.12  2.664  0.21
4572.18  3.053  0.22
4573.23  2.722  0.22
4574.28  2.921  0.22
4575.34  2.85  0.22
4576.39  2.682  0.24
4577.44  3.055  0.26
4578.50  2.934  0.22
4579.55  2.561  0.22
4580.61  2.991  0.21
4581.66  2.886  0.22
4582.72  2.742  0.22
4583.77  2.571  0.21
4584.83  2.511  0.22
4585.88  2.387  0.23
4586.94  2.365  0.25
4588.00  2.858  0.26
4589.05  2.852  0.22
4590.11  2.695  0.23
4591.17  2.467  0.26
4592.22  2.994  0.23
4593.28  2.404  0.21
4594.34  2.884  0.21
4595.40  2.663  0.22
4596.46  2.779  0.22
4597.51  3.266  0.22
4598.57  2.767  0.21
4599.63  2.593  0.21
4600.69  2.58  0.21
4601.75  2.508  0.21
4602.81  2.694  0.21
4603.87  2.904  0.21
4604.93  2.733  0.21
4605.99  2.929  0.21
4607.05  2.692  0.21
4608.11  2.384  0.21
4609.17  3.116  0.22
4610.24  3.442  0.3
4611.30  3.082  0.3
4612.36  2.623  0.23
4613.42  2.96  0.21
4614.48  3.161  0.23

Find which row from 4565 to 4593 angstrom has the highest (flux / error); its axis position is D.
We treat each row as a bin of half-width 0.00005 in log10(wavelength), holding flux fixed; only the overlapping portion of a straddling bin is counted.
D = 4580.61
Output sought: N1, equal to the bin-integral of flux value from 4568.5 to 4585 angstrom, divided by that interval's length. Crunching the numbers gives 2.80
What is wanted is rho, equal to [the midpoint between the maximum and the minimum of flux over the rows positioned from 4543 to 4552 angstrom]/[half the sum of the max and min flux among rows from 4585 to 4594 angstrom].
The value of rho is 1.00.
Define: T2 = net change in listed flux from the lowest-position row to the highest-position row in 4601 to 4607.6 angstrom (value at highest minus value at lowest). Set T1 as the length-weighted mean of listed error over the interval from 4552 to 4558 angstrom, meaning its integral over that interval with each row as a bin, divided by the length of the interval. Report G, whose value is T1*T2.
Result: 0.04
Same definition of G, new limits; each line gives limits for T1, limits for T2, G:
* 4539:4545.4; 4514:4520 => -0.14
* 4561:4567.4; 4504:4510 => 0.22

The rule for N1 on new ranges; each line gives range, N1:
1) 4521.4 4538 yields 2.55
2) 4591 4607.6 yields 2.75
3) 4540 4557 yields 2.68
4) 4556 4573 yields 2.77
